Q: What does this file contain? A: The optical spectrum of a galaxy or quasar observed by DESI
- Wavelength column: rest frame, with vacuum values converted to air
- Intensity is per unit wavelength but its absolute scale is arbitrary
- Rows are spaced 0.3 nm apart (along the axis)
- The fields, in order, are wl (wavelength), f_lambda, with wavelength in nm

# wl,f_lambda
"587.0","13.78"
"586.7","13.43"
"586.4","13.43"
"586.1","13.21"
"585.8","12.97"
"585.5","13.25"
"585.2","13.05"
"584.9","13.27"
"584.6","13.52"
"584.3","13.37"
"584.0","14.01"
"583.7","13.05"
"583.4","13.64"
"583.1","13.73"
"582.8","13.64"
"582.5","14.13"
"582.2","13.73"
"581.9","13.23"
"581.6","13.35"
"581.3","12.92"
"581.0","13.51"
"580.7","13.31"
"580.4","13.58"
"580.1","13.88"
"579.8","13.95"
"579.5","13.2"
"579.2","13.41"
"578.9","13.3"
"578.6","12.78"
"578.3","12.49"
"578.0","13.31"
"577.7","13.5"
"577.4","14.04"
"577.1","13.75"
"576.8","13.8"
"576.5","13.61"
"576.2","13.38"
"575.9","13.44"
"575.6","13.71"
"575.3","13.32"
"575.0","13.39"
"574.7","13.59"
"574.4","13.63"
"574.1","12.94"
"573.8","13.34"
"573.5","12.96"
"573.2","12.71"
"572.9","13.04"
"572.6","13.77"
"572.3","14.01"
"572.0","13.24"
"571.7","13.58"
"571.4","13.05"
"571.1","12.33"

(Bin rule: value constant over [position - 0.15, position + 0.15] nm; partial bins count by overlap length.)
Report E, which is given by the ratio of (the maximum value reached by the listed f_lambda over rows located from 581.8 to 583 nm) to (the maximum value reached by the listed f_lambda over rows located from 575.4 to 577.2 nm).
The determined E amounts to 1.02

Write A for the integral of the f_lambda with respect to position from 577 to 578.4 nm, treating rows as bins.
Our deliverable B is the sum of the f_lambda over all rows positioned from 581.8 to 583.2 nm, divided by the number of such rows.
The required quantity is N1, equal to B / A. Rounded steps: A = 18.8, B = 13.7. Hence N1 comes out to 0.728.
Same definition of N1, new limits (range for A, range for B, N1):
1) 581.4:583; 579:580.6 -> 0.625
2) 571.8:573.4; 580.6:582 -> 0.621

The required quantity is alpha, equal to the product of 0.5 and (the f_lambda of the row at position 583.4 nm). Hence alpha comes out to 6.82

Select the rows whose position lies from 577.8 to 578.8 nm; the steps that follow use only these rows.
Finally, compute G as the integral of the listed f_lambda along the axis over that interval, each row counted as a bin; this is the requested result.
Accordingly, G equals 12.9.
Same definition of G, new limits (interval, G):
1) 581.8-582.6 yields 11.0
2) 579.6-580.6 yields 13.7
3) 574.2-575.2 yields 13.5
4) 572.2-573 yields 10.9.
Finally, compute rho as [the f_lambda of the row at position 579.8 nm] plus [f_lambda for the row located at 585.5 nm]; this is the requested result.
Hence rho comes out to 27.2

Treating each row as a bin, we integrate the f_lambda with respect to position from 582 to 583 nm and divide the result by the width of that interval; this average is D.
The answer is 13.80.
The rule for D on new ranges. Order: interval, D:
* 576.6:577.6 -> 13.83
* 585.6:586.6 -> 13.22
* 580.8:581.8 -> 13.26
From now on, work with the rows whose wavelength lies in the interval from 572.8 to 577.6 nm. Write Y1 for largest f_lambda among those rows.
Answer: 14.04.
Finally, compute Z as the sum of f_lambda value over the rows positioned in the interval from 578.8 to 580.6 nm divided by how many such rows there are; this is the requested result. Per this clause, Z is 13.6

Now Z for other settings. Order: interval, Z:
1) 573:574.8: 13.2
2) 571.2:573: 13.4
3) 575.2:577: 13.5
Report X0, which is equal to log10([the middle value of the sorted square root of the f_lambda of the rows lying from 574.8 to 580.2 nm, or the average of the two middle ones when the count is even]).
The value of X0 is 0.564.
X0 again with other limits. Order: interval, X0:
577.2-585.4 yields 0.564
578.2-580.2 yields 0.562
